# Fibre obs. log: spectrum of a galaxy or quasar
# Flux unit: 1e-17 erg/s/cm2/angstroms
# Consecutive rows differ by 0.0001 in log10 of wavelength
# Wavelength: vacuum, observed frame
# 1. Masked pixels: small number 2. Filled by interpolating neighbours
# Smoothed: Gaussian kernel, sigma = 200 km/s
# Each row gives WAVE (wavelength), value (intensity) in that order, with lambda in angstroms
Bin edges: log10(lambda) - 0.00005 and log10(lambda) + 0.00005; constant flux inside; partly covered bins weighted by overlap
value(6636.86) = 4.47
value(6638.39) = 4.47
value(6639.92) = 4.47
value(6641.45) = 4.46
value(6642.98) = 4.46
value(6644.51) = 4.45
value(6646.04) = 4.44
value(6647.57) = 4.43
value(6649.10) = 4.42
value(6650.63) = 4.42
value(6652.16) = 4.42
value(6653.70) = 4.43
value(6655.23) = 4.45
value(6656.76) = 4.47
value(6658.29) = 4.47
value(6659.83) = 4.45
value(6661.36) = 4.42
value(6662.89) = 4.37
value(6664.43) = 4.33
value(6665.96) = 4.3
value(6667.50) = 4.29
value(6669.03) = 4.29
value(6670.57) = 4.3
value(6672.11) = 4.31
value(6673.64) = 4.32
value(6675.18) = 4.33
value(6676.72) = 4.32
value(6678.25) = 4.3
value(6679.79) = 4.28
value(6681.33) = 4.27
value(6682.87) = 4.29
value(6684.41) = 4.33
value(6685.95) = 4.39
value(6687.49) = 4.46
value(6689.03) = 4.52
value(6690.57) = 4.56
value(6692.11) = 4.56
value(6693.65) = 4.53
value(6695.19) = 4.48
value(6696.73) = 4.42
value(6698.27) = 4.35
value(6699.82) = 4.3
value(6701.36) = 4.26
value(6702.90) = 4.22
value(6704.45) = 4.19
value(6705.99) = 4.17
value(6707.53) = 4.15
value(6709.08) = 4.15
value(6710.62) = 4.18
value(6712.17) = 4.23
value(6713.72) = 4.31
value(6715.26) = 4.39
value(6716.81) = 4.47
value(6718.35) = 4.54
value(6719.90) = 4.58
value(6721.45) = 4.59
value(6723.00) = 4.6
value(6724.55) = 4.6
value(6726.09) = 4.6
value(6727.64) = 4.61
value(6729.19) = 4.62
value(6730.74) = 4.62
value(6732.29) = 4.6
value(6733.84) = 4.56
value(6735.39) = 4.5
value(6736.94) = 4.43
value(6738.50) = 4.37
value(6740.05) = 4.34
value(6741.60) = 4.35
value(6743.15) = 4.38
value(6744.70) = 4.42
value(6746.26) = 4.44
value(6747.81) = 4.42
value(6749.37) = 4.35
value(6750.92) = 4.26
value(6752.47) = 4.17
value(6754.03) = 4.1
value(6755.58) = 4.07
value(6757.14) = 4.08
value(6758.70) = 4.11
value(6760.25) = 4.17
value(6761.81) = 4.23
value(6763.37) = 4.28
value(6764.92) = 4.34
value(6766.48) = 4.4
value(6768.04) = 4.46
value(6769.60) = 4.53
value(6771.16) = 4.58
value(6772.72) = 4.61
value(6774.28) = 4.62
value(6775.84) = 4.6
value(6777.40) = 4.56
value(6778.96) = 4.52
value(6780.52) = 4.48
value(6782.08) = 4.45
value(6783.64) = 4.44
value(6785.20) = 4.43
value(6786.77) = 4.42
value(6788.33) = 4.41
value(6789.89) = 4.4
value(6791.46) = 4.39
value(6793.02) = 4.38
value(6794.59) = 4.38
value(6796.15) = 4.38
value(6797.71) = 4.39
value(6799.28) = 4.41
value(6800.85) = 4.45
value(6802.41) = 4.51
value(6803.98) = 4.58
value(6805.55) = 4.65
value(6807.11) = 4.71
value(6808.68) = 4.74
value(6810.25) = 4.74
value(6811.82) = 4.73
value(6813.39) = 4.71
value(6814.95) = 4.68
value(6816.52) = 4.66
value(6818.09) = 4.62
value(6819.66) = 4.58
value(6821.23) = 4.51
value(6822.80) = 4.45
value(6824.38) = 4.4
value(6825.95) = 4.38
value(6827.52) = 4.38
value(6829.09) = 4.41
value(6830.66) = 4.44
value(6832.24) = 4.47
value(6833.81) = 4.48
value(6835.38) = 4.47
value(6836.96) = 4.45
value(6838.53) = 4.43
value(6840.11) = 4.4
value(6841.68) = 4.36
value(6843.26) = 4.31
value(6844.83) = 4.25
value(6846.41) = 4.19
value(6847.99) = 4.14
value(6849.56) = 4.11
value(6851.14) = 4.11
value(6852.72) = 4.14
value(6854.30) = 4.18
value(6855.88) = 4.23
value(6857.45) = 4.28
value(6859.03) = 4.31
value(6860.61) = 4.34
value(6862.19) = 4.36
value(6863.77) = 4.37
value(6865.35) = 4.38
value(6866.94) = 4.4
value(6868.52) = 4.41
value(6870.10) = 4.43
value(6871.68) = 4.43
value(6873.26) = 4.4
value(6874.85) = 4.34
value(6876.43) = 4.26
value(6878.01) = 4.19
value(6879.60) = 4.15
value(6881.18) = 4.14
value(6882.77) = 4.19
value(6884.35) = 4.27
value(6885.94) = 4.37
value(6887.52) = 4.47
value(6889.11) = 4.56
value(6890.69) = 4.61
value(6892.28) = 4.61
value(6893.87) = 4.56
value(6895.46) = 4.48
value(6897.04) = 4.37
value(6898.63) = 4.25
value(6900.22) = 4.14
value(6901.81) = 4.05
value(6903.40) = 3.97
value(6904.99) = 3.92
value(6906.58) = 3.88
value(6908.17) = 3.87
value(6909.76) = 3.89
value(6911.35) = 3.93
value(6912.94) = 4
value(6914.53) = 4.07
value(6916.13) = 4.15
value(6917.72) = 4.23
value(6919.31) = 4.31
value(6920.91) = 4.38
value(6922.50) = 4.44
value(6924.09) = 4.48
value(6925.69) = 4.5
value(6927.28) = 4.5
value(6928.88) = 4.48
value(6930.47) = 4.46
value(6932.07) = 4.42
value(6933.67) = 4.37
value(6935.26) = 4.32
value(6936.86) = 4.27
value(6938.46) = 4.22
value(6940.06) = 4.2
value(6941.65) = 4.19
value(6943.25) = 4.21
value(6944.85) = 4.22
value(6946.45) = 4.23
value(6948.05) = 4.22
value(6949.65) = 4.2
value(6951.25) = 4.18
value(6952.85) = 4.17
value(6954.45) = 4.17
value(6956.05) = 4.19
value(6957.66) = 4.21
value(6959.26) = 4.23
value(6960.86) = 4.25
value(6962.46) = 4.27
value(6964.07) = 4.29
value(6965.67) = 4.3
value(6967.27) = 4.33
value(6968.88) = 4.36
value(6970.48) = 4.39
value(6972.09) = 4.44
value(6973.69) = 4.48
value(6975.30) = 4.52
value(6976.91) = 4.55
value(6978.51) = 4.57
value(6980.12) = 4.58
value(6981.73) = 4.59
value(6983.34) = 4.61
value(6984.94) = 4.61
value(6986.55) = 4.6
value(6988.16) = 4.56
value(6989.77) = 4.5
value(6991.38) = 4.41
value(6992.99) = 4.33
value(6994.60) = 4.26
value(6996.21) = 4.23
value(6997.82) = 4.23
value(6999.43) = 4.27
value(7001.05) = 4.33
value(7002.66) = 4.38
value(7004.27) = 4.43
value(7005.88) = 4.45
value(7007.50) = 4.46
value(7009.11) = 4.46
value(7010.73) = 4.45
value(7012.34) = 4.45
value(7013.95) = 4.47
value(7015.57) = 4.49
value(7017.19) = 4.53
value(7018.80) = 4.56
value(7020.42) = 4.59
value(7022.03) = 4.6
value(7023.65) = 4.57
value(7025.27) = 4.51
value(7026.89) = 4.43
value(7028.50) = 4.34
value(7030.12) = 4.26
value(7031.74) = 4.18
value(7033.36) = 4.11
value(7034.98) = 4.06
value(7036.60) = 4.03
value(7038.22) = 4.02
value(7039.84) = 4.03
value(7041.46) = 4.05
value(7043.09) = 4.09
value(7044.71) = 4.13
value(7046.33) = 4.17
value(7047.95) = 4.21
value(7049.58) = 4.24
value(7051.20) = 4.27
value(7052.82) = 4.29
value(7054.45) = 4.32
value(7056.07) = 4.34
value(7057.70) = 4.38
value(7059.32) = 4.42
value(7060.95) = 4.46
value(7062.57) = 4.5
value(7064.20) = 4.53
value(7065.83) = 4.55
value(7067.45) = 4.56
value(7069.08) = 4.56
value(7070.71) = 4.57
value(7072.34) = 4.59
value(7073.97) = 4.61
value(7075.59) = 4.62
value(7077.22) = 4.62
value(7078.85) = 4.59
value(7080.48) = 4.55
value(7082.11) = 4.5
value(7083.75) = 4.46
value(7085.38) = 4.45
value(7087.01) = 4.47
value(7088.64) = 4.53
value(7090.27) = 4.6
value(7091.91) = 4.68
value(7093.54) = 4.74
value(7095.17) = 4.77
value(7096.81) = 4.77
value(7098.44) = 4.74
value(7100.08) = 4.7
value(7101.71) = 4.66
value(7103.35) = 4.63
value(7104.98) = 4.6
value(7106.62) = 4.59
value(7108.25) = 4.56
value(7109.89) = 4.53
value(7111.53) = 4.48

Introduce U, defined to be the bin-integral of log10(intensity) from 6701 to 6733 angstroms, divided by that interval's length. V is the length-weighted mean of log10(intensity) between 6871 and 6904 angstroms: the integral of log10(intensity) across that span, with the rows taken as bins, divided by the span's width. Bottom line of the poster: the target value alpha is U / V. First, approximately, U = 0.645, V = 0.636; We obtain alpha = 1.01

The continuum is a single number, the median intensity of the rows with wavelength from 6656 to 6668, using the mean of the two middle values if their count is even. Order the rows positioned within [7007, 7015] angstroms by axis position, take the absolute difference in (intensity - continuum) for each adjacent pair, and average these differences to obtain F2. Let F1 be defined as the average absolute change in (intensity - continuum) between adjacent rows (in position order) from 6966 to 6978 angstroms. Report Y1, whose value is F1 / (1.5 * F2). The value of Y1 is 3.3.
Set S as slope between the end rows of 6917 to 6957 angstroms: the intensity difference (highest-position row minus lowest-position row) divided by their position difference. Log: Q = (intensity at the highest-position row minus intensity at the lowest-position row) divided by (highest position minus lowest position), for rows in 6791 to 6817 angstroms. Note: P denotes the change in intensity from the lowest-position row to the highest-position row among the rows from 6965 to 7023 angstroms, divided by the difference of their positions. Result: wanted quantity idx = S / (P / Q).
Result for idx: -0.002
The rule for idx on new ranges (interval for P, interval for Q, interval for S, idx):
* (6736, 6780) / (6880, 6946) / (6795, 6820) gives 0.005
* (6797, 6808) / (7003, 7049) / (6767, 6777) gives -0.003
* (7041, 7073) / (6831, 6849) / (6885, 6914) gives 0.016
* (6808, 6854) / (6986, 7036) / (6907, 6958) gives 0.006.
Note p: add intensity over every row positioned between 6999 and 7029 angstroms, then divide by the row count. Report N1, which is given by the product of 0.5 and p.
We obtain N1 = 2.23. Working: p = 4.46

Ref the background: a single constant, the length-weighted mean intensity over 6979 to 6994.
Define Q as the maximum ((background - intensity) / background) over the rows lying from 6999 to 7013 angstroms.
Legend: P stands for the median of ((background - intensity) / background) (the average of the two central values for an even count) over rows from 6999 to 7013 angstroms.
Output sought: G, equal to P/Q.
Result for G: 0.3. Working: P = 0.017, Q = 0.06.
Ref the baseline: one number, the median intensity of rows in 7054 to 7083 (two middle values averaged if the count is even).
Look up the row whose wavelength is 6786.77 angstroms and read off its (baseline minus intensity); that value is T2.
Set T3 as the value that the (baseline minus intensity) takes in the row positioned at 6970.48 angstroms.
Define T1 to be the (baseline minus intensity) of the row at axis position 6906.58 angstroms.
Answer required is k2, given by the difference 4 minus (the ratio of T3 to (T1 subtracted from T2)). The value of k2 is 4.3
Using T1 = 0.67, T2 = 0.13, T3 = 0.16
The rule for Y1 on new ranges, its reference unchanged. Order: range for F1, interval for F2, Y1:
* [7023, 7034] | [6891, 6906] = 0.6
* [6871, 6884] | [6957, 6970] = 1.5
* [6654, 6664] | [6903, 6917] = 0.3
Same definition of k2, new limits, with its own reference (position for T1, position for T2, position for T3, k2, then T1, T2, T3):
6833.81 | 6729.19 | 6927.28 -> 4.4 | 0.07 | -0.07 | 0.05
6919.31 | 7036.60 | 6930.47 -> 3.7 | 0.24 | 0.52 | 0.09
